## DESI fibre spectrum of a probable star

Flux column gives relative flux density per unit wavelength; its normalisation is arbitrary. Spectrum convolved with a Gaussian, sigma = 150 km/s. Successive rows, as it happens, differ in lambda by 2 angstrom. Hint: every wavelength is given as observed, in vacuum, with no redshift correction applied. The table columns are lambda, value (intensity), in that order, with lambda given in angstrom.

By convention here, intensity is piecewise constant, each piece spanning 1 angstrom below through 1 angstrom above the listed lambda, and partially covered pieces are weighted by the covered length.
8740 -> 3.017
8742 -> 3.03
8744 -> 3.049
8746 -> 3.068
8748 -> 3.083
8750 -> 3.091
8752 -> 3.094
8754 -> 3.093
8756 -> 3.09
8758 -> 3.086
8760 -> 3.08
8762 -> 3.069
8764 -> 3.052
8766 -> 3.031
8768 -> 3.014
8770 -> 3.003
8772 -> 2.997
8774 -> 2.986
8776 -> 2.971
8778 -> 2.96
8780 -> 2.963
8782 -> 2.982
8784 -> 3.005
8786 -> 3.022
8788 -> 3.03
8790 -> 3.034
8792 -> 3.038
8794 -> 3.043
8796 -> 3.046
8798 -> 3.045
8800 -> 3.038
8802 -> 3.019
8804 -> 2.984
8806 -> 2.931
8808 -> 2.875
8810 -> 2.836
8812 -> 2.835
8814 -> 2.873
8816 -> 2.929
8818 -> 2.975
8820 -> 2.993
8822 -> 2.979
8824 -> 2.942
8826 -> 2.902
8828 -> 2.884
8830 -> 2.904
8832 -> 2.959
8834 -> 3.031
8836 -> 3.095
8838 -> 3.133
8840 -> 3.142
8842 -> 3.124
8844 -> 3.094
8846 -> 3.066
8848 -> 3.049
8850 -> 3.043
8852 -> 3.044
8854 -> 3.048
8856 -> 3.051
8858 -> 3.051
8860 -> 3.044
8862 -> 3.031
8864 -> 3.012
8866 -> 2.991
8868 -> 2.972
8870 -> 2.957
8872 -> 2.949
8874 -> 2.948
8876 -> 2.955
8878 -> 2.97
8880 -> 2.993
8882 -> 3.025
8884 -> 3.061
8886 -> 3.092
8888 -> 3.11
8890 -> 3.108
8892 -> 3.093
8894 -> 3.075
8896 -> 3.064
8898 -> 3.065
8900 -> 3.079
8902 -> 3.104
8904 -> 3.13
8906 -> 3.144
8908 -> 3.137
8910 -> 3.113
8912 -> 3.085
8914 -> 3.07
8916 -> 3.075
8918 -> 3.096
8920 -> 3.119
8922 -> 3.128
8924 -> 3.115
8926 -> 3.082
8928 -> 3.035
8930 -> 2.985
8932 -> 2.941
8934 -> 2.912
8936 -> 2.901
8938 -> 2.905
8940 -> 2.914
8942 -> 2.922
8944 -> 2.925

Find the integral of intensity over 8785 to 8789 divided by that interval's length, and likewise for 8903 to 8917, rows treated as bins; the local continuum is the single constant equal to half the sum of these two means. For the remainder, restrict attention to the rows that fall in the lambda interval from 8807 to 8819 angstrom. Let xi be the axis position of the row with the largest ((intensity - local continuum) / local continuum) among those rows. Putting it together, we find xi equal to 8818 angstrom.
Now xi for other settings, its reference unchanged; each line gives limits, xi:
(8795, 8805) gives 8796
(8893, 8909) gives 8906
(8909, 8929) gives 8922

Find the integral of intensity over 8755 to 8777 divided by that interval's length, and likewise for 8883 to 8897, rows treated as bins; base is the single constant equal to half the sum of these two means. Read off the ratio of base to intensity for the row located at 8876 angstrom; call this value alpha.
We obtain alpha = 1.04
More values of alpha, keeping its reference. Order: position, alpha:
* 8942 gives 1.05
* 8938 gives 1.05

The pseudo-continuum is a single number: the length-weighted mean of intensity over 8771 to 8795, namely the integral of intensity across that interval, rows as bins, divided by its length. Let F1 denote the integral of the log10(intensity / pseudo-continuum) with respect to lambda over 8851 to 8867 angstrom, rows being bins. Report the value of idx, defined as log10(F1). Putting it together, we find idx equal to -1.1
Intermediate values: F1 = 0.072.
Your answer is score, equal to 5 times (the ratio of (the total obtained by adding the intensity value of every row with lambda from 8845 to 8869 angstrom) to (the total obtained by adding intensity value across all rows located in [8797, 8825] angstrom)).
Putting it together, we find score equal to 4.4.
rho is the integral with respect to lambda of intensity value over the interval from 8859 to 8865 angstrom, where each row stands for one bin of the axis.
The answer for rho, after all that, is 18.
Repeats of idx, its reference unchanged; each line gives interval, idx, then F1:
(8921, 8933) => -1.1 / 0.076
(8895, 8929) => -0.3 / 0.454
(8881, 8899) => -0.7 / 0.191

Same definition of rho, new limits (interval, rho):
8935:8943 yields 23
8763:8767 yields 12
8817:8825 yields 24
